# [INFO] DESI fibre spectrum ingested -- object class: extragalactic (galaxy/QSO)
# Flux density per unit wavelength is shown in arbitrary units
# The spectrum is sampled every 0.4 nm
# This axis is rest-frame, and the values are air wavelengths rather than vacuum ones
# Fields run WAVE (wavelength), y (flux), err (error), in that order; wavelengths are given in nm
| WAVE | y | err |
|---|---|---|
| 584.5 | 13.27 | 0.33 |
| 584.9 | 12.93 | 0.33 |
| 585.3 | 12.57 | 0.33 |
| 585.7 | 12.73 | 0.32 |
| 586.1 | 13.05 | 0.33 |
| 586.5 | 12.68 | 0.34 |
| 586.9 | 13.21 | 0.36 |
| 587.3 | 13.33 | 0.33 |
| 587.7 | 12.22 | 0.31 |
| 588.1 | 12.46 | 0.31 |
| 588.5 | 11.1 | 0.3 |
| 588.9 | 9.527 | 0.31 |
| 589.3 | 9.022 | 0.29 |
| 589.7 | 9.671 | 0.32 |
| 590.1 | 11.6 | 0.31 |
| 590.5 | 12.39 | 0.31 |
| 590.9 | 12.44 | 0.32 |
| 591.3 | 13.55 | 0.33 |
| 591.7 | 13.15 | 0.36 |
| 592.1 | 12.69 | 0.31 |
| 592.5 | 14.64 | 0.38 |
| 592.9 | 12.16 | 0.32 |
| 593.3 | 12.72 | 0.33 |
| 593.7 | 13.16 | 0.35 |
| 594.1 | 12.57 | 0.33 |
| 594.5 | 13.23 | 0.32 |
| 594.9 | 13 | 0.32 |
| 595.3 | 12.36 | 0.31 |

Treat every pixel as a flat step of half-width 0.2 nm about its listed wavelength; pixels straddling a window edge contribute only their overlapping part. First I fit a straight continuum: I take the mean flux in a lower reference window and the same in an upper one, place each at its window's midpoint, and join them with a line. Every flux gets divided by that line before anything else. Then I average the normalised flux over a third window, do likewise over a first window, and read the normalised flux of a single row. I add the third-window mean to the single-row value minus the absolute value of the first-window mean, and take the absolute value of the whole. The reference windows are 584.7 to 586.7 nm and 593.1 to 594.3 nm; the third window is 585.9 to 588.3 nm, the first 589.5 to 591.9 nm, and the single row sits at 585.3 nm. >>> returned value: 1.04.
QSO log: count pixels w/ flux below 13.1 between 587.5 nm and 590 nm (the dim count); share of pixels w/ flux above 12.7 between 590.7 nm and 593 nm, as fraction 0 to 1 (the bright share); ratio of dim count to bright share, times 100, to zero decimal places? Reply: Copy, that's 1200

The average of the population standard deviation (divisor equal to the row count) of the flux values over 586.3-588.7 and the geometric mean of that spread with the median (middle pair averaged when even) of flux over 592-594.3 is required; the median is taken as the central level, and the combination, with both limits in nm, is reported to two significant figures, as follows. 1.9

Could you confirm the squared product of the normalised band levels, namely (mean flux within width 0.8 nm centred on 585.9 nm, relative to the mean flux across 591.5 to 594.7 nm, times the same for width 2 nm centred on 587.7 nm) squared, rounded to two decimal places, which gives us 0.89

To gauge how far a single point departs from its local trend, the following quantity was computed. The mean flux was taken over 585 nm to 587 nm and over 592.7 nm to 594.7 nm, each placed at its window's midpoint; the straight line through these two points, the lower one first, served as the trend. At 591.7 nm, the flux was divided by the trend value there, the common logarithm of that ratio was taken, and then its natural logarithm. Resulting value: -4.4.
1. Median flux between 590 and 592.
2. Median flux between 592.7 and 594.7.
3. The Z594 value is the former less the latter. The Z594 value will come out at -0.28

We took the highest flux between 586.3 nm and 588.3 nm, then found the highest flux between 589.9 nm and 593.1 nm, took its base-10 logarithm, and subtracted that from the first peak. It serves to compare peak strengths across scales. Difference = 12.2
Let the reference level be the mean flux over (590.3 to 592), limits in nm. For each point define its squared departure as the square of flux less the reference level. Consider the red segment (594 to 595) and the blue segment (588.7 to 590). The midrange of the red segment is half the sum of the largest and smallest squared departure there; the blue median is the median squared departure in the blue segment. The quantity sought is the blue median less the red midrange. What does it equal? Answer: 11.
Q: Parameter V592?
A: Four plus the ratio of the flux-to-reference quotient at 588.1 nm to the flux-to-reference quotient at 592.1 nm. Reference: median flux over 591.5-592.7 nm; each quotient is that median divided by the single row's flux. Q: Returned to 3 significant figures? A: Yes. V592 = 5.02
